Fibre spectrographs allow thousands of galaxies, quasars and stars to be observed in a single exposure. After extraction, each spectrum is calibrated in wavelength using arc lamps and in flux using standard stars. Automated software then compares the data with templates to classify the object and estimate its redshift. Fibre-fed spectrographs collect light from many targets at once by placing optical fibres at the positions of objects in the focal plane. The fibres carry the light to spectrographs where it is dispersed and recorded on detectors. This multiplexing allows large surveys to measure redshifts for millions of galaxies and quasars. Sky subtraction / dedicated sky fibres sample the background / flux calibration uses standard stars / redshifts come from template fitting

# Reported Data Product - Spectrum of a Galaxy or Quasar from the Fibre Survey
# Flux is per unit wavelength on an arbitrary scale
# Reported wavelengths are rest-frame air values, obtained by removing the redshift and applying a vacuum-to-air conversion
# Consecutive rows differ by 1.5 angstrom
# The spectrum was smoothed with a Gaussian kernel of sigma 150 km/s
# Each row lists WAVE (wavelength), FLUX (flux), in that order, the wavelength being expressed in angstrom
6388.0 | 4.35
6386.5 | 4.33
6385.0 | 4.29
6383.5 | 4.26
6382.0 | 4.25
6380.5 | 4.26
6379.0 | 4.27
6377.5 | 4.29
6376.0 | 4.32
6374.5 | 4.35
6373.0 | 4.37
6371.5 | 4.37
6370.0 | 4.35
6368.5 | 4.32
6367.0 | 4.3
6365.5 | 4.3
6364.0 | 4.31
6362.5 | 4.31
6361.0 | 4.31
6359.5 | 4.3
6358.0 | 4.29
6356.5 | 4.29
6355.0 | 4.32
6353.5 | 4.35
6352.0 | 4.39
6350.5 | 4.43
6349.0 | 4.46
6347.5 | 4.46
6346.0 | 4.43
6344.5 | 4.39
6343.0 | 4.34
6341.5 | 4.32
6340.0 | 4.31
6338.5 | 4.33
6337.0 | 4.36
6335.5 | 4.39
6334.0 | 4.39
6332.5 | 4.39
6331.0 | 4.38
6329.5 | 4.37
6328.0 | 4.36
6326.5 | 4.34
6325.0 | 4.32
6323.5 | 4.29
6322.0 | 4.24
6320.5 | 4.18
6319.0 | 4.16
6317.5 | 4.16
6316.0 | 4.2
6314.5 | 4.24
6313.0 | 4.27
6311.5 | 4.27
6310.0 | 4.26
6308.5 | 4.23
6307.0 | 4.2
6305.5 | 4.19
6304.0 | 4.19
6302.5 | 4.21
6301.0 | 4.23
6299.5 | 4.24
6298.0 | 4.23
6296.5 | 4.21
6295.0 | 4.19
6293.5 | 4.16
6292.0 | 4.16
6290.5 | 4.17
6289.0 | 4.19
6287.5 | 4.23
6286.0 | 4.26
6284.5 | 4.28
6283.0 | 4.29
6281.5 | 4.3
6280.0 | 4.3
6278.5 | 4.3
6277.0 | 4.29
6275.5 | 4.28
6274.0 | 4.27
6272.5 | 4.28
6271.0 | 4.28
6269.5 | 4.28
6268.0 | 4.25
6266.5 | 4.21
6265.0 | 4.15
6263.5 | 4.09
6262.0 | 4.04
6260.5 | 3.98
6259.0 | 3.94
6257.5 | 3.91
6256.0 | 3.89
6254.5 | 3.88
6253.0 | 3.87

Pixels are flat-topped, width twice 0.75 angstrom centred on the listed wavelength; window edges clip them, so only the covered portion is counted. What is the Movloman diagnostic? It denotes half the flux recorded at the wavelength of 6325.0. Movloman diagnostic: 2.16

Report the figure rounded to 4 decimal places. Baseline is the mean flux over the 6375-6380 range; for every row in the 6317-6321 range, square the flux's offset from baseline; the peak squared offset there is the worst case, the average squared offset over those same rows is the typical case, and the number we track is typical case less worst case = -0.0016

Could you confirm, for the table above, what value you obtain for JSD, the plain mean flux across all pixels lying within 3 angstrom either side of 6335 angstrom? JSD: 4.38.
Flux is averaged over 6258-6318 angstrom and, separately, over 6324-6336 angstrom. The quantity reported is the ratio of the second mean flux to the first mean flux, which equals 1.037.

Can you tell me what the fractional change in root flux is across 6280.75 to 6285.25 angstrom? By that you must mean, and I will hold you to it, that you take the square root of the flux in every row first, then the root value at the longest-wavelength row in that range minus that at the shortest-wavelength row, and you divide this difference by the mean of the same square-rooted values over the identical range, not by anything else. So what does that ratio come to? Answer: -0.0023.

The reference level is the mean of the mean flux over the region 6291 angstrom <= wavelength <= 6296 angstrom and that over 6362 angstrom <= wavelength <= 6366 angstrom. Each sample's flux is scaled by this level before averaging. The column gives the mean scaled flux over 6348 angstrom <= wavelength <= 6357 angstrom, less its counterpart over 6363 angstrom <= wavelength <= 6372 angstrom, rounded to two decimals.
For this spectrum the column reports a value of 0.01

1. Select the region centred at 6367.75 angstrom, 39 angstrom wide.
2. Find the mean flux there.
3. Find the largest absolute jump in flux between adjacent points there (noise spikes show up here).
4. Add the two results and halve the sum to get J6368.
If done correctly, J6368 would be 2.18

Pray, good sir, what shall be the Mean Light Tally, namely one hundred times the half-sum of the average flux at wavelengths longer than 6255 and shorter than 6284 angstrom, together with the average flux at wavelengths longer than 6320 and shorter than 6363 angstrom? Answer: 426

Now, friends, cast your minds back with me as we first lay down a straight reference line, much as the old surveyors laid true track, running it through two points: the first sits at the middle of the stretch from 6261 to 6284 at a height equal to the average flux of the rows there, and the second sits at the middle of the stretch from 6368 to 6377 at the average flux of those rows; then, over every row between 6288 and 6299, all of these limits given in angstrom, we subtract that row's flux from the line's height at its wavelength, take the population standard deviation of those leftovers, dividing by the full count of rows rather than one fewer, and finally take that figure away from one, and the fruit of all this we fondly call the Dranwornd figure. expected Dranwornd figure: 0.978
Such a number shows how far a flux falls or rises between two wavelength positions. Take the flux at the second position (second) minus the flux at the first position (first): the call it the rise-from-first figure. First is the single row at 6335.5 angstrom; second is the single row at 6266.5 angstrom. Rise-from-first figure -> -0.180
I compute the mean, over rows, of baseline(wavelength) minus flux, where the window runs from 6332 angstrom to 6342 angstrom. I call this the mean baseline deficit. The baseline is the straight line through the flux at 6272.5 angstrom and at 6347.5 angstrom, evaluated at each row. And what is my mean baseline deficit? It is 0.079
